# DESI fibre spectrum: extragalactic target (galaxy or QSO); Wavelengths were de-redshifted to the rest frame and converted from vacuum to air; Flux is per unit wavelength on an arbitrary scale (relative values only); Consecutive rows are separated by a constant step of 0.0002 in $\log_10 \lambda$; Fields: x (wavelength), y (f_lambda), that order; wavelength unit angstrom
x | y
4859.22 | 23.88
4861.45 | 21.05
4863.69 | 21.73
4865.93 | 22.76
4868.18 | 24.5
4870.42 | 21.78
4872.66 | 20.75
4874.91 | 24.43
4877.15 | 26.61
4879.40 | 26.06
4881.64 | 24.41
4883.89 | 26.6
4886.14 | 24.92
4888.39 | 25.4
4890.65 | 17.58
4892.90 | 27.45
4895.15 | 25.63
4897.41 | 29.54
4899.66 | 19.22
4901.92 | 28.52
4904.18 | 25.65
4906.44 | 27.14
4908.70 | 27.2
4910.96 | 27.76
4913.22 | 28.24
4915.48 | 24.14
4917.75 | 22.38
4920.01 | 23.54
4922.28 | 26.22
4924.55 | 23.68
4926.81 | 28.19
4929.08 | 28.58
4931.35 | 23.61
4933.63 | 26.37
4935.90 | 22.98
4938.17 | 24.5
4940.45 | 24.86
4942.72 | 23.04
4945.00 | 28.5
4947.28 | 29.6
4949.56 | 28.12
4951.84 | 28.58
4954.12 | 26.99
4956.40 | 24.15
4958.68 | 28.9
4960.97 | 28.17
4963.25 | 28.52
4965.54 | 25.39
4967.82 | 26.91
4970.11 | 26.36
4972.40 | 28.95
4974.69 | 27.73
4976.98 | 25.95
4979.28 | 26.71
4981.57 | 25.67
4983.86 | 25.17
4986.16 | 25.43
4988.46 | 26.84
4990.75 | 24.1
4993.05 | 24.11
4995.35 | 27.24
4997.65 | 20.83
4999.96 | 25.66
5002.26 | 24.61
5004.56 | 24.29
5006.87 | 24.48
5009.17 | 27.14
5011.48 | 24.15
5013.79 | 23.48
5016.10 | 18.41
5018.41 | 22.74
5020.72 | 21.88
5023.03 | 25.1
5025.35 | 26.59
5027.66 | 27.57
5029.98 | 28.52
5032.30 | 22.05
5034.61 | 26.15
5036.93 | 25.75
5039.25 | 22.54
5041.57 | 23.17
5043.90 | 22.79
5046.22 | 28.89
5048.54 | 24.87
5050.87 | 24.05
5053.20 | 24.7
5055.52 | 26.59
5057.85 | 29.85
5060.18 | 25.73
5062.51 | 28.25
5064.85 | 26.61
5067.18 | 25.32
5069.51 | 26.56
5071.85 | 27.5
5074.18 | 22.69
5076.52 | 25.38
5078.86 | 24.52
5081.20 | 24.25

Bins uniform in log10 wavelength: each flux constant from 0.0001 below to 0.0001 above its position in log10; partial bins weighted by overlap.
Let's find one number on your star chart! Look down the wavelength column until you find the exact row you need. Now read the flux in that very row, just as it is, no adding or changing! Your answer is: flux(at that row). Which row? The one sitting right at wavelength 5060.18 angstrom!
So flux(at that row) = 25.73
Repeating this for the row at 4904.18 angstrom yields 25.65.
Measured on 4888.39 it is 25.4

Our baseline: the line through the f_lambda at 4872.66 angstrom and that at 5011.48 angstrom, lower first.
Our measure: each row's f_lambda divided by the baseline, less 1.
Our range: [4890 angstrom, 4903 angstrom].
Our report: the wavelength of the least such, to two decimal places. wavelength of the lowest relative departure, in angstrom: 4890.65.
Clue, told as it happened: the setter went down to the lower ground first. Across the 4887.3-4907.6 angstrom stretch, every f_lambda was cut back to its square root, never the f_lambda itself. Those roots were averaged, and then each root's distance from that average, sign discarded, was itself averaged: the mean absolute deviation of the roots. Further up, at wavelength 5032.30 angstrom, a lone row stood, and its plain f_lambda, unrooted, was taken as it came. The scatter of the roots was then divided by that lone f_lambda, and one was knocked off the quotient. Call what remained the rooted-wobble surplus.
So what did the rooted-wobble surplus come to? -0.986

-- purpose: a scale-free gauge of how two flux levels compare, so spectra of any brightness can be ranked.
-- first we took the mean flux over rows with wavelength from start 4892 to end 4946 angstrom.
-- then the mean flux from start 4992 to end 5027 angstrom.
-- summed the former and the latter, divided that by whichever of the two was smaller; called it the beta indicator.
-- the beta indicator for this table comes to 2.07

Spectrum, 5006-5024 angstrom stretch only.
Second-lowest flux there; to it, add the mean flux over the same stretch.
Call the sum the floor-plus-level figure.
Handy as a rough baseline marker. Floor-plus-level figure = 45.3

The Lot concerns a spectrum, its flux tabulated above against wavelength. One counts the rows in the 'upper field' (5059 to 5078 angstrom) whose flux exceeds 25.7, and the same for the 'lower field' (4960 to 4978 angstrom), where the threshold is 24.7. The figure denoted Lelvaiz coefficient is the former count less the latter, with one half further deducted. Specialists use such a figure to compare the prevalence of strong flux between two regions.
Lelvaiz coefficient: -3.5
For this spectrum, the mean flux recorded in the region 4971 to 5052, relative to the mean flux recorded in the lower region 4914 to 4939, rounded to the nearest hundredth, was 1.00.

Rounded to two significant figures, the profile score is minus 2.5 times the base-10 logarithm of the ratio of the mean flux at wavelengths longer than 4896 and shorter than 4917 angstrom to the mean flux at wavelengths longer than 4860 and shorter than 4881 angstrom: -0.13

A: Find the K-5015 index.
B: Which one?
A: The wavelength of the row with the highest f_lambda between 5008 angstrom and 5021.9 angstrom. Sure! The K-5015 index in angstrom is 5009.17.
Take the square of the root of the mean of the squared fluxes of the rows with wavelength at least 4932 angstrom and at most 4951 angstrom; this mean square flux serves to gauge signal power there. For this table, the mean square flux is 681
